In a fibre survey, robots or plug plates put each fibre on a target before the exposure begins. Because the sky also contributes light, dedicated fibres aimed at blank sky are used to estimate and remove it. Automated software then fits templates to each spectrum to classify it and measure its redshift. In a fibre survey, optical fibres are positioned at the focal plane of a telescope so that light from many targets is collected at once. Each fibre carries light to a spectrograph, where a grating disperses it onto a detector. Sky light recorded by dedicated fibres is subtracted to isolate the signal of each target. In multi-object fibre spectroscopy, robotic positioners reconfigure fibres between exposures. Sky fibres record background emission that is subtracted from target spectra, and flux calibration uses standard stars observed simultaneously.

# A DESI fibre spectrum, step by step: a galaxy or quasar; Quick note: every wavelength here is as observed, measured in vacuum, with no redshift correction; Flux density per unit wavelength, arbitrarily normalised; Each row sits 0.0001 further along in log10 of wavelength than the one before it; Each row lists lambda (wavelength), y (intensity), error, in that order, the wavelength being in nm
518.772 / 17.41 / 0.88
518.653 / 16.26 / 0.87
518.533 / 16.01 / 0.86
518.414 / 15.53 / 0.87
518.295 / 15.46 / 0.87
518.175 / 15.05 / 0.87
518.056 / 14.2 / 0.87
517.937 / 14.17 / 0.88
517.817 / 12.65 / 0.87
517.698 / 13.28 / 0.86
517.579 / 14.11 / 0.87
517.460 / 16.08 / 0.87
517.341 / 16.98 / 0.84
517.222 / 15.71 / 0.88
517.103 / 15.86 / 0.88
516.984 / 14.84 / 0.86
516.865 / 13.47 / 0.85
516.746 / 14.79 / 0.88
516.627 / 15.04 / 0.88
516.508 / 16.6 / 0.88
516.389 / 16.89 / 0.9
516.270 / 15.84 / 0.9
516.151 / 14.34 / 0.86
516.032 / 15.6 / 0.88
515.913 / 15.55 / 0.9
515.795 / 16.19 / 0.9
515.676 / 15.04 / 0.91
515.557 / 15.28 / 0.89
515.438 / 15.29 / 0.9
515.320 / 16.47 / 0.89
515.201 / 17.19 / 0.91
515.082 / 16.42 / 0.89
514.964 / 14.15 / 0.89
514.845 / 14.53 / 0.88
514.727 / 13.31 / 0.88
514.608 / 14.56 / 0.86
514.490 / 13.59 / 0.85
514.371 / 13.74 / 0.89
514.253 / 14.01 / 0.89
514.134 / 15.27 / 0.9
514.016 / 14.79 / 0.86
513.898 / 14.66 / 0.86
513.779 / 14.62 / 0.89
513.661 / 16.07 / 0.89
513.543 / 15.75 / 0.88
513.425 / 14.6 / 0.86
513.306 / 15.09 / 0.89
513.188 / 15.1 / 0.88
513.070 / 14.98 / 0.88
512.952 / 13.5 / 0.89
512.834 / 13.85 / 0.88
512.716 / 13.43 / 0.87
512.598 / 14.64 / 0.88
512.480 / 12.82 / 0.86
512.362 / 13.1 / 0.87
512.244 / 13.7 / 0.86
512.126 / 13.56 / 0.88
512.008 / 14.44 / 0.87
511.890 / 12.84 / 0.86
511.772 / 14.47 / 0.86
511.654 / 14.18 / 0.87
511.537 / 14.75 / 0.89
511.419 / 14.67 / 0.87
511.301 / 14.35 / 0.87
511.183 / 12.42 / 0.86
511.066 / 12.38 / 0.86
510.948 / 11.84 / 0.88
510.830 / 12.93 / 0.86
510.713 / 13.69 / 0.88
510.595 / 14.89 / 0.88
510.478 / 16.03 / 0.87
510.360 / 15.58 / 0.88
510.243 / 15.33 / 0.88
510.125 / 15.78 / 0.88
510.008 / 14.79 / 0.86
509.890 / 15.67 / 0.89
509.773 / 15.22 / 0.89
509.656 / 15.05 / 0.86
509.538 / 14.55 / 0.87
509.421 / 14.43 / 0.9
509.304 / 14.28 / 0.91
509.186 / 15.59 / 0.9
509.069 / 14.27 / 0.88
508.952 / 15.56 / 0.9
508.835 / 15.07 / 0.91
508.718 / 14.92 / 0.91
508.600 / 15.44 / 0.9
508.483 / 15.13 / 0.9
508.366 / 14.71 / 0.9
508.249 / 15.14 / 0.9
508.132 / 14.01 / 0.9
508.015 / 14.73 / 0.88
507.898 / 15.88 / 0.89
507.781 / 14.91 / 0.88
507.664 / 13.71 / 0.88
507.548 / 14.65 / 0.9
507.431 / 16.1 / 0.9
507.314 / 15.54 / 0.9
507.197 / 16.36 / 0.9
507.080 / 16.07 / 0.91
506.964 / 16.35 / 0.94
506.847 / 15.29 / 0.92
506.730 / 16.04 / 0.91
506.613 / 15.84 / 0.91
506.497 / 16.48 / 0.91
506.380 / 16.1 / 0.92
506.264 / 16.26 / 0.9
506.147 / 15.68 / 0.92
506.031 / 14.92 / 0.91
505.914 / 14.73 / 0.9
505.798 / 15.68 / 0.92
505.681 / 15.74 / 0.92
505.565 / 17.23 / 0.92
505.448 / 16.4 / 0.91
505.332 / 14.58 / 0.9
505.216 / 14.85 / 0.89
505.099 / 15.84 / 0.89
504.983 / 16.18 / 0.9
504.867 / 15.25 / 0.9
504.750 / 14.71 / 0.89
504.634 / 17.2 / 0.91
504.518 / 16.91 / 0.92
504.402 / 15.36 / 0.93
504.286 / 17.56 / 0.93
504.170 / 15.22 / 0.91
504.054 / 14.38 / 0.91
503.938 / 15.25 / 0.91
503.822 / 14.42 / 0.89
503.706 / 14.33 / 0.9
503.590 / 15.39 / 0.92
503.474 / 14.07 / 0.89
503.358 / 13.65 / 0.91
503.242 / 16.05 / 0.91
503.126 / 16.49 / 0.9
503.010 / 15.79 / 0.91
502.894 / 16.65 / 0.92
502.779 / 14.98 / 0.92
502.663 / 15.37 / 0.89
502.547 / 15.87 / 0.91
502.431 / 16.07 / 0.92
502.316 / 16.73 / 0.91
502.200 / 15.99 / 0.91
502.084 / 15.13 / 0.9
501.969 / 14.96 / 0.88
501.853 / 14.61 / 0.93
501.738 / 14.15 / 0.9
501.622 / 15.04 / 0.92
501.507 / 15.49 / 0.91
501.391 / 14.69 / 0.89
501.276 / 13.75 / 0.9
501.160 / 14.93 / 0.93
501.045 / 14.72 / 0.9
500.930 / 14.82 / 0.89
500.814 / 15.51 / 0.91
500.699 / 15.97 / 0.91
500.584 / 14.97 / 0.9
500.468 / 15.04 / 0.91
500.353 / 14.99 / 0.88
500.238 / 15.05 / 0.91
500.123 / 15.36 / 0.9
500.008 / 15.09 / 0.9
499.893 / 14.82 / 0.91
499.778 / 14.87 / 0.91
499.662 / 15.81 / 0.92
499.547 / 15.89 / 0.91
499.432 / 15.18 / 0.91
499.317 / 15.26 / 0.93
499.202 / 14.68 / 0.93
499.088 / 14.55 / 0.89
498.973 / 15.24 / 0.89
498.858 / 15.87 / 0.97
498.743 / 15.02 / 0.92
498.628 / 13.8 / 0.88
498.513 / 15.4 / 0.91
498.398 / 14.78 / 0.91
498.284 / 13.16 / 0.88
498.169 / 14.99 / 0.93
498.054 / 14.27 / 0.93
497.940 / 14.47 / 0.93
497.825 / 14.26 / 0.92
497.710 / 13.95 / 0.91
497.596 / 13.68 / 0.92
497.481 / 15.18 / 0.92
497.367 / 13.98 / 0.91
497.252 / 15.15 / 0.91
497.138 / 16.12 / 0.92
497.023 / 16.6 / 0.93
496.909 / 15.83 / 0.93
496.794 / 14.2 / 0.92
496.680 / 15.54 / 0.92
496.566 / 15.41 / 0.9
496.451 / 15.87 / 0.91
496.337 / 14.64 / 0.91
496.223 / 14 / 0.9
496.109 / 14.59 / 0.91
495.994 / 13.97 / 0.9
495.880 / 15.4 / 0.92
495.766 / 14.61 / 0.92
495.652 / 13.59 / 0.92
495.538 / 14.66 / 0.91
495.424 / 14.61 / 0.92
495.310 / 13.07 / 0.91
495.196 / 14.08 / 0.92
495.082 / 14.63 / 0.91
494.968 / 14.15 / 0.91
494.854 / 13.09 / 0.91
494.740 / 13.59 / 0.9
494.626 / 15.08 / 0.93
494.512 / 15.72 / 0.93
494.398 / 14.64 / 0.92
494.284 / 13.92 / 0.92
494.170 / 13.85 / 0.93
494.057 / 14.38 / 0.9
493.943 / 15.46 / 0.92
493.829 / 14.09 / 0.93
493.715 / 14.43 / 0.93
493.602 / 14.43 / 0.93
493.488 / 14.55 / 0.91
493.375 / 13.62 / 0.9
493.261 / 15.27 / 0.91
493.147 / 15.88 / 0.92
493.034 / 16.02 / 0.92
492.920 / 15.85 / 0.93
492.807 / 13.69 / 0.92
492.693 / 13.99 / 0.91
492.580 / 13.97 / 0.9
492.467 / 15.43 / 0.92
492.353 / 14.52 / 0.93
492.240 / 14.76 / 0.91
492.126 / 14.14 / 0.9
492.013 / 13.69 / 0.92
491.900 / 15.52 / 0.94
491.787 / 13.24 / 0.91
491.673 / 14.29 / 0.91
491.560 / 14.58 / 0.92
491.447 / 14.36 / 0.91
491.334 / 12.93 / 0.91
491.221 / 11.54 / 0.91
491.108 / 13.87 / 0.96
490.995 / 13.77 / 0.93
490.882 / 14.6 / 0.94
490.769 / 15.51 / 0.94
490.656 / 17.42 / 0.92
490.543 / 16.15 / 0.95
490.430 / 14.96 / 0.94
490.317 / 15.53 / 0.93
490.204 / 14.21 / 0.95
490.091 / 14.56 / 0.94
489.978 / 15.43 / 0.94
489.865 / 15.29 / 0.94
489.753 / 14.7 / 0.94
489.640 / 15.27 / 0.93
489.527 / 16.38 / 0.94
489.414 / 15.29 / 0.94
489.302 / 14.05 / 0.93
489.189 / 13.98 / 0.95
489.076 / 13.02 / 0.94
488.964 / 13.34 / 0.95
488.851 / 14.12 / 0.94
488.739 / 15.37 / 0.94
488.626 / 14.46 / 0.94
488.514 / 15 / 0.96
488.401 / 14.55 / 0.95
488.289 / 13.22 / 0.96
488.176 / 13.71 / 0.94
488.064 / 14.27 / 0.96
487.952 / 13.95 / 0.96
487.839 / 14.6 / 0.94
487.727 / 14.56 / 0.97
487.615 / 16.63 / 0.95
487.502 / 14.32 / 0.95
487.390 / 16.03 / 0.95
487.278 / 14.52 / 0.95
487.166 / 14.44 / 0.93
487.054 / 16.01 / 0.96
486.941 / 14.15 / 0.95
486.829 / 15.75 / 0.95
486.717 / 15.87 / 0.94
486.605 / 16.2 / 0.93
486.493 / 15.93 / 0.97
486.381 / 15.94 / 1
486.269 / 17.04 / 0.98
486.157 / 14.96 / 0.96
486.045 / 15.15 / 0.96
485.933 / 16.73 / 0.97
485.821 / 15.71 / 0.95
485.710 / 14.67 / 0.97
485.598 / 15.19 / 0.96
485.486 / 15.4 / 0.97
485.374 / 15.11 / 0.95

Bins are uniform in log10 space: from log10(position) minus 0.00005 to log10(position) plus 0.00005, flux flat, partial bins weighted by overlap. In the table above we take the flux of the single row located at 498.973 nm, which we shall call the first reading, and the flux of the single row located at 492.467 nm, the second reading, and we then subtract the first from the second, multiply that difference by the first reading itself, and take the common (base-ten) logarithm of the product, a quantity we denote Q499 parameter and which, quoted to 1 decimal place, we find 0.5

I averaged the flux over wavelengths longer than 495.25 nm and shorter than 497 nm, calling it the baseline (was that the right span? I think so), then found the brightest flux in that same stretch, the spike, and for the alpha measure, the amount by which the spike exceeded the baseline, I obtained 1.2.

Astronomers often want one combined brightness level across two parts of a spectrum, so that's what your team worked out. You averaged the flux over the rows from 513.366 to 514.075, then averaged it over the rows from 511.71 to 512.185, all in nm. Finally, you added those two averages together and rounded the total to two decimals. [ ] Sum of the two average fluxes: 28.91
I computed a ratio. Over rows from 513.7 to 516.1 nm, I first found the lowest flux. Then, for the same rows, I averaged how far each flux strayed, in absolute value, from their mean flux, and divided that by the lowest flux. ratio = 0.061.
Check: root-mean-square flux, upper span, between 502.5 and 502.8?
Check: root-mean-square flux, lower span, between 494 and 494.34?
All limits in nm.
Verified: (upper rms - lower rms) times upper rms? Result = 21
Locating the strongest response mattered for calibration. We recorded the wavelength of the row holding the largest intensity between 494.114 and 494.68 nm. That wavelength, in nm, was 494.512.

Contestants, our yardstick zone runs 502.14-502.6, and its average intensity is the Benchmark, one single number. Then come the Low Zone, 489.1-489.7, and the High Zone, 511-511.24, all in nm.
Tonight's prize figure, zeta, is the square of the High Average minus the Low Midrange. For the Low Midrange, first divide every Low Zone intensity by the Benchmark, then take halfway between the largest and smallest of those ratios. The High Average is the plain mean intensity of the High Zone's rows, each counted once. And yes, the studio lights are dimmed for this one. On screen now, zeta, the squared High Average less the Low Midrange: 153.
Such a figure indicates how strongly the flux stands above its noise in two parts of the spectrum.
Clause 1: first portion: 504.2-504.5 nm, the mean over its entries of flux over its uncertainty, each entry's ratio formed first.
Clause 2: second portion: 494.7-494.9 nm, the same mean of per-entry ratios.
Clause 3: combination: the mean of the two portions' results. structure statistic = 16.22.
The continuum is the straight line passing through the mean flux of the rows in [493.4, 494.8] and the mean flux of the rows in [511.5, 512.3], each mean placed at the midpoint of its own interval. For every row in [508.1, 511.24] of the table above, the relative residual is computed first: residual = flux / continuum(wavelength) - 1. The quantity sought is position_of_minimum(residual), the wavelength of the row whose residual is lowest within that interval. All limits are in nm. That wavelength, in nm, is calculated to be 510.948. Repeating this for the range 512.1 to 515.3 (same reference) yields 512.480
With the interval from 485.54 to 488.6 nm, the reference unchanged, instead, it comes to 488.289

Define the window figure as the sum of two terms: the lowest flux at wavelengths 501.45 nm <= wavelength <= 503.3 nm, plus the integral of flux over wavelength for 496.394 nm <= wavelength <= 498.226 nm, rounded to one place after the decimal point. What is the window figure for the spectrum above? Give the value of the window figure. 41.6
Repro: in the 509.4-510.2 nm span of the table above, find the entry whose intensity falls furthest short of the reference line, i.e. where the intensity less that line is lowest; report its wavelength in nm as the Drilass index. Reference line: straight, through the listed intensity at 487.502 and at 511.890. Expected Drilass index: 509.421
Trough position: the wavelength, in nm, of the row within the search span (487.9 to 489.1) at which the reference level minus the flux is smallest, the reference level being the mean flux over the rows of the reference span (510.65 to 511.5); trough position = 488.739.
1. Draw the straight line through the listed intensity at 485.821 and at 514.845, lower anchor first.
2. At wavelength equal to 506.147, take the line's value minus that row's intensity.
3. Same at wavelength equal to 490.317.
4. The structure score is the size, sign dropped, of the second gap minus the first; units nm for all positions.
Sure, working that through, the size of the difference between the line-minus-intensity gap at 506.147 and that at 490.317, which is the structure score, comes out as 0.79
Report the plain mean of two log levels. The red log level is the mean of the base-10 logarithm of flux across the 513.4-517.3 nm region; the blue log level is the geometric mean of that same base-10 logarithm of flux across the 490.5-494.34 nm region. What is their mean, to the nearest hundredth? 1.17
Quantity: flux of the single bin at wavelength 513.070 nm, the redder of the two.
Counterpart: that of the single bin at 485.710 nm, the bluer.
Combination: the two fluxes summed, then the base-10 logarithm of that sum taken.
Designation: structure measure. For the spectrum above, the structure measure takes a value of 1.47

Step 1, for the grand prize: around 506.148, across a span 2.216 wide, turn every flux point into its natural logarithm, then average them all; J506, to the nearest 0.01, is 2.76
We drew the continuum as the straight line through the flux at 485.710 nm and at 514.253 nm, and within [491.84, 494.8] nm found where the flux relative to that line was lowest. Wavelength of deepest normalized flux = 494.740 nm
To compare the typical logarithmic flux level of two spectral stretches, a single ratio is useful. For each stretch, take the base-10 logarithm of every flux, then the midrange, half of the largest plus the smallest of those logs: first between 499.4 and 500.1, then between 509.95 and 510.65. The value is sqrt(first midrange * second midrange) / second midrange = 0.999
